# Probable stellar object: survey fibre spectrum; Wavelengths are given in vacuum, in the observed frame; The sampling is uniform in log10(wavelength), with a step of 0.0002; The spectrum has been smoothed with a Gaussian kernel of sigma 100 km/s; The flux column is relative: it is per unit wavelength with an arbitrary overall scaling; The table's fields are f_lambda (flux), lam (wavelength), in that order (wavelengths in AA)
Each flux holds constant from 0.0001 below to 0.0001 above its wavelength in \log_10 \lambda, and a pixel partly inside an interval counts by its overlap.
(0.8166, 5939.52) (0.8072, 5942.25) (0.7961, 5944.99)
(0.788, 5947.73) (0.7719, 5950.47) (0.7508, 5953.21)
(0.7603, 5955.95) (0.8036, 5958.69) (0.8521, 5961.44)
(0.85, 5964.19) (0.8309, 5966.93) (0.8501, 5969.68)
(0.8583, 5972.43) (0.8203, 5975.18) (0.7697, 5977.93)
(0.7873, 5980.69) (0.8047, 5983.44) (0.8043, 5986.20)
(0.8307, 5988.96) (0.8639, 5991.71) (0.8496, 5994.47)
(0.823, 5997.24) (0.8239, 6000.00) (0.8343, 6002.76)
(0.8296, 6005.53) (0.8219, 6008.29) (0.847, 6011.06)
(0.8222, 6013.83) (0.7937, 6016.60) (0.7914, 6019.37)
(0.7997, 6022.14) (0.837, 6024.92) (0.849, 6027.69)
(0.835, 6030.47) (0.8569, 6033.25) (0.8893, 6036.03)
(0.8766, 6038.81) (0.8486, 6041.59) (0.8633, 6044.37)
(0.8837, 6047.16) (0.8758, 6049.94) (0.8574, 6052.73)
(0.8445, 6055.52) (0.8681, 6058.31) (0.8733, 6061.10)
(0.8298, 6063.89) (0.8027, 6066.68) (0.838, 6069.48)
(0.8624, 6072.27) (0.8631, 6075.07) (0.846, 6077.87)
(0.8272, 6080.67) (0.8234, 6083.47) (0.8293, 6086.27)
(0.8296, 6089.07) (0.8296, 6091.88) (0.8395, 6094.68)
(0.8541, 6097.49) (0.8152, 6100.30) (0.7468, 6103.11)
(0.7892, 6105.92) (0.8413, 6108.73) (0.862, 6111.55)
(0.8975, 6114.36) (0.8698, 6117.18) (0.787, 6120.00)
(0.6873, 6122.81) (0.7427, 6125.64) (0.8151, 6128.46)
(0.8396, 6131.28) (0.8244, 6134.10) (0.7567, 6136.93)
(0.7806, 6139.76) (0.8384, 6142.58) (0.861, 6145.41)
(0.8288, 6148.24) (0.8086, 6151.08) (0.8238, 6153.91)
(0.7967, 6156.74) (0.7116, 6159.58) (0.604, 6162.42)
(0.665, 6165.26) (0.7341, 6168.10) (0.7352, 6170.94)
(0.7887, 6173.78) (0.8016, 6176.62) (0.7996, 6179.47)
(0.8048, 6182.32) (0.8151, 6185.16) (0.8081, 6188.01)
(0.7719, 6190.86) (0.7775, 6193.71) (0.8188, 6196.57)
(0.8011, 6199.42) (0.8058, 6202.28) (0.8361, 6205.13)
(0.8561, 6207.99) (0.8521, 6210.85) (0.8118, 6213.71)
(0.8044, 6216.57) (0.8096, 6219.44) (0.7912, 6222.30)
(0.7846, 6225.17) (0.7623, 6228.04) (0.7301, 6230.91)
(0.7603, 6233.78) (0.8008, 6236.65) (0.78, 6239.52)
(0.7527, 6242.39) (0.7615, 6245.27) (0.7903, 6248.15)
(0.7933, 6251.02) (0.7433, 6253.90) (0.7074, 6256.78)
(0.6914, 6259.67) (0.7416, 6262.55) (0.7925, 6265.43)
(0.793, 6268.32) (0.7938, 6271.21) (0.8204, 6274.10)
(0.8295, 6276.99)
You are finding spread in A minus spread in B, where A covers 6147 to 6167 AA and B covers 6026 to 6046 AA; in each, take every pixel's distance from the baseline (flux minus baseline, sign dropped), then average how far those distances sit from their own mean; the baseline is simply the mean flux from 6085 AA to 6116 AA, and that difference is 0.061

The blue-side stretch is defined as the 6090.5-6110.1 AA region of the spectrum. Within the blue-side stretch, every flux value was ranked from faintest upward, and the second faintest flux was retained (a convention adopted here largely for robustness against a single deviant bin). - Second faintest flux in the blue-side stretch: 0.7892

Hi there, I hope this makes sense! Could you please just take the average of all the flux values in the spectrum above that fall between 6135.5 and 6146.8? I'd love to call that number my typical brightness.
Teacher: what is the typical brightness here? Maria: 0.81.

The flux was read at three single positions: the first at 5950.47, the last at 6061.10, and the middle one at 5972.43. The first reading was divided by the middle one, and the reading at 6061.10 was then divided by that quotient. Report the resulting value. 0.97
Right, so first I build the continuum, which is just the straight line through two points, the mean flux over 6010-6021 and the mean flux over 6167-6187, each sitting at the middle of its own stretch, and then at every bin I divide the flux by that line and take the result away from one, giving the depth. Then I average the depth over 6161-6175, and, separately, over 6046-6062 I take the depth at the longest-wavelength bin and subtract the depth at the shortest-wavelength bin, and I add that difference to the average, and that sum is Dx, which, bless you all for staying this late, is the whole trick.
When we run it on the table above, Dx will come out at 0.11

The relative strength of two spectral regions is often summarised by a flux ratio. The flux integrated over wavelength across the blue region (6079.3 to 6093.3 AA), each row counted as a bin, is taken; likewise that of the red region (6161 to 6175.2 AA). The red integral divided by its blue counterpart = 0.86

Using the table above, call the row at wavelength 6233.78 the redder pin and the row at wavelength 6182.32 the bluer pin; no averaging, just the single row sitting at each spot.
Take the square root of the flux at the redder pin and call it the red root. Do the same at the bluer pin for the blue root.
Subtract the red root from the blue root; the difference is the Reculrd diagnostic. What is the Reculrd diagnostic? 0.025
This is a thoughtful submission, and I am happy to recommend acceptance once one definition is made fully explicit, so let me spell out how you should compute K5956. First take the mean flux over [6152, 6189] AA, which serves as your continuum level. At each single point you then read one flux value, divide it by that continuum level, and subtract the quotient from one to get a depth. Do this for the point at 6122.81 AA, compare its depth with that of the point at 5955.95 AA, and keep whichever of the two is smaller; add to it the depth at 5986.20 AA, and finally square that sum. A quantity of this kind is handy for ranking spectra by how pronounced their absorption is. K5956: 0.00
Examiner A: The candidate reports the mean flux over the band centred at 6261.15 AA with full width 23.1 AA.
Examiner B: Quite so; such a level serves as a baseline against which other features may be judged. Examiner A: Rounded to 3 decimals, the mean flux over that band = 0.757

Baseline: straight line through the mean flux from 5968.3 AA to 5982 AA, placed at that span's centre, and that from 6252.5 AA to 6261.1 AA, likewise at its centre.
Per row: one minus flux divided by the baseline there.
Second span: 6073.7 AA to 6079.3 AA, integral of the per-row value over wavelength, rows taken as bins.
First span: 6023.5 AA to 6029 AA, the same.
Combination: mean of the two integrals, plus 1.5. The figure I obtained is 1.08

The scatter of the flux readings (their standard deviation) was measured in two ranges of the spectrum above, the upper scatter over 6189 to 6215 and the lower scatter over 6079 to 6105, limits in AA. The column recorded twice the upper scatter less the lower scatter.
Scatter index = 0.03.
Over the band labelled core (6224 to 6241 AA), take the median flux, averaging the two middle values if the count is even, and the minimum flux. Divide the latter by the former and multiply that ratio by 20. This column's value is 18.9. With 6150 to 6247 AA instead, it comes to 15.1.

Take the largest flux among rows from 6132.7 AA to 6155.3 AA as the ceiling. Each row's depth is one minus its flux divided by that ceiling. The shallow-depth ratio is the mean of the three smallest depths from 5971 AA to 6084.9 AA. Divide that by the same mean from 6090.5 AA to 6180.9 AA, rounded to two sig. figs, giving 1.4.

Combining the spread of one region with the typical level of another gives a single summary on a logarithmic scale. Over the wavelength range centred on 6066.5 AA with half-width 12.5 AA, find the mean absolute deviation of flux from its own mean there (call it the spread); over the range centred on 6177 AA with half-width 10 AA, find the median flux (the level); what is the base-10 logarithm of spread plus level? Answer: -0.088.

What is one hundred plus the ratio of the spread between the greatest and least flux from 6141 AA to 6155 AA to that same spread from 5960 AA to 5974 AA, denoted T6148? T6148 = 102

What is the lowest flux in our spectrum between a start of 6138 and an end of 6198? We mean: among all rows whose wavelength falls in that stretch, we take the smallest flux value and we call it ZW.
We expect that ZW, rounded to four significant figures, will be 0.6040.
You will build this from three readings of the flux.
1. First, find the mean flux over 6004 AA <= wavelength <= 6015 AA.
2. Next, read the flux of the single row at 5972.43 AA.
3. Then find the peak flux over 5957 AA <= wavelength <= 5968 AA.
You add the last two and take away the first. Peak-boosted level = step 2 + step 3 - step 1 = 0.880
